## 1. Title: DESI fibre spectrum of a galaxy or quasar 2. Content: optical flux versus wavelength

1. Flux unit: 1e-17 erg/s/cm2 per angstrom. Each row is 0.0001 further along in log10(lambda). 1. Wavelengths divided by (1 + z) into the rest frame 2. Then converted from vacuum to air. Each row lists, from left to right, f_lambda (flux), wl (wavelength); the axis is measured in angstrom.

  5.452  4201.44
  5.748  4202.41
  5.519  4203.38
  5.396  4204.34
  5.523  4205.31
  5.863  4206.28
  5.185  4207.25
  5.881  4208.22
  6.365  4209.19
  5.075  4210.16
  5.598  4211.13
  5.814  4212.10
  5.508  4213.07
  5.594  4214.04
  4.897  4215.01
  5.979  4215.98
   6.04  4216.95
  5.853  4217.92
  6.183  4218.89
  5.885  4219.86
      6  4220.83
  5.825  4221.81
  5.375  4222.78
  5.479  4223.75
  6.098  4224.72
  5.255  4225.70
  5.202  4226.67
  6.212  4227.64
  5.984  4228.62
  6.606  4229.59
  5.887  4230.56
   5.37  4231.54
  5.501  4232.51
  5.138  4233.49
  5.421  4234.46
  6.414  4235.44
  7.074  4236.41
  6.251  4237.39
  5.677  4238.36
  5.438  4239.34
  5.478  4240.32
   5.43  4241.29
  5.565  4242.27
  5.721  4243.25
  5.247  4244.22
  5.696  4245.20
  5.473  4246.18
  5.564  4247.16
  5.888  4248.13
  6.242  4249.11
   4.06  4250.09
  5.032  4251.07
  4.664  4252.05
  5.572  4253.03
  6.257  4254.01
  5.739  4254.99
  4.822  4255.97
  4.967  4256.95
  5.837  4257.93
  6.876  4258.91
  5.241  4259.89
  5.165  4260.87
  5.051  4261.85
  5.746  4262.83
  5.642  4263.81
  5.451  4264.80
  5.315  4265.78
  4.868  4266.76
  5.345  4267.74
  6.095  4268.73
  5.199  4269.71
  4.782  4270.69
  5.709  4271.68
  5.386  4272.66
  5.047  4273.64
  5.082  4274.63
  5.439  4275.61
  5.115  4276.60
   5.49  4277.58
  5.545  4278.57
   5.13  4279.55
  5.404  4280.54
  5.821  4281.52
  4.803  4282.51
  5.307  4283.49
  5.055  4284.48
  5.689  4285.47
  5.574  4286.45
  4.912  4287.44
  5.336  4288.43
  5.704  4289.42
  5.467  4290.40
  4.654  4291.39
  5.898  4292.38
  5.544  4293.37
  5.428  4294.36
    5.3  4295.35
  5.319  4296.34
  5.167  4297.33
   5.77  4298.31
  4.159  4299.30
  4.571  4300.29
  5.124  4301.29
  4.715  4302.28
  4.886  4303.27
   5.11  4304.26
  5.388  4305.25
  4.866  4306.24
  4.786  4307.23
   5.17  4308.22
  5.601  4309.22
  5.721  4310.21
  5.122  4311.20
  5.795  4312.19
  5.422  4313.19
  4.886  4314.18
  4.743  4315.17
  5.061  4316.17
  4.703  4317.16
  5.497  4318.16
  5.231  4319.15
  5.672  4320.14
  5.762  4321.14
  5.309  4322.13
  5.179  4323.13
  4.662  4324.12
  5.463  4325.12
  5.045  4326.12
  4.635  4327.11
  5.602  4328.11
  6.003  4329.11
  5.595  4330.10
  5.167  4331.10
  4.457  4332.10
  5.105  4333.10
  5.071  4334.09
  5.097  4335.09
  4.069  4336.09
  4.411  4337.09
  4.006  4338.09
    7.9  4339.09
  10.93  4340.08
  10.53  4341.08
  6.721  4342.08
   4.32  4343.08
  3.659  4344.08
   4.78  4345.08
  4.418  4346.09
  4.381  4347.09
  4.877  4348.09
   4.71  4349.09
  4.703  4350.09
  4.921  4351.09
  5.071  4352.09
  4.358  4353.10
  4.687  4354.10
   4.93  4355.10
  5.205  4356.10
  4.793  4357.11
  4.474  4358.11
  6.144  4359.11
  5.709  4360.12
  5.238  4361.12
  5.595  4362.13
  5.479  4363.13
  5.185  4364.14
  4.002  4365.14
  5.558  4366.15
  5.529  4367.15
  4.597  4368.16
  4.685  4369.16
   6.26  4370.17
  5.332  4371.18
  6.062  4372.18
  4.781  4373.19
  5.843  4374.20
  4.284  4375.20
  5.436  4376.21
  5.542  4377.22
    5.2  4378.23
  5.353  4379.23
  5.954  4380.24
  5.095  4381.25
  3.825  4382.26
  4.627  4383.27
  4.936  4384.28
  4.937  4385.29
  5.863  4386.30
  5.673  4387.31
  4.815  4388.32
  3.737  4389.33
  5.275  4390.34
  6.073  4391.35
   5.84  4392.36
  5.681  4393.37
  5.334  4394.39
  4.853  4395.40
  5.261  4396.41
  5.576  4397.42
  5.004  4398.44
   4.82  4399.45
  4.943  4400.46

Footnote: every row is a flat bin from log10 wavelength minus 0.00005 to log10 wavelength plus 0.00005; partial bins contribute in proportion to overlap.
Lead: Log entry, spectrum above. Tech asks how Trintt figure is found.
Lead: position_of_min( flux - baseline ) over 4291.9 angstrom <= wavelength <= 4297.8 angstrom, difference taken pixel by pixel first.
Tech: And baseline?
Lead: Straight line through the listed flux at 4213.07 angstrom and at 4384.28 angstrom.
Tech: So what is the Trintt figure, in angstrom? 4297.33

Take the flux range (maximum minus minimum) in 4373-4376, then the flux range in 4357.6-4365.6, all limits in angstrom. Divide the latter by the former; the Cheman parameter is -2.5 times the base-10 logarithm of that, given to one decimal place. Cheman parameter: -0.3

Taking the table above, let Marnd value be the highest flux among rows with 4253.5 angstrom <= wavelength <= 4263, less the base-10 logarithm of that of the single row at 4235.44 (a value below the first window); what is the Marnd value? 6.07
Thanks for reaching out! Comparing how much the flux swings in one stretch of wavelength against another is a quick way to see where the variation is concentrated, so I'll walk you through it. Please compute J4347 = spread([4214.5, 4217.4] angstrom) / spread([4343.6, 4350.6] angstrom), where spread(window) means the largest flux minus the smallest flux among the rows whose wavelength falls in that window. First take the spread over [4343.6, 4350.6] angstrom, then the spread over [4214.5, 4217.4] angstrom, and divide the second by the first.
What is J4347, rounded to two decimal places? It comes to 0.94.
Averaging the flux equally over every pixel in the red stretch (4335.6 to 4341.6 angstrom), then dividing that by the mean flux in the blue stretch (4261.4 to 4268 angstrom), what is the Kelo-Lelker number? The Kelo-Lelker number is 1.3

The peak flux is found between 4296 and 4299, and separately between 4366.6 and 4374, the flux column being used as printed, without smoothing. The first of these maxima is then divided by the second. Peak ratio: 0.92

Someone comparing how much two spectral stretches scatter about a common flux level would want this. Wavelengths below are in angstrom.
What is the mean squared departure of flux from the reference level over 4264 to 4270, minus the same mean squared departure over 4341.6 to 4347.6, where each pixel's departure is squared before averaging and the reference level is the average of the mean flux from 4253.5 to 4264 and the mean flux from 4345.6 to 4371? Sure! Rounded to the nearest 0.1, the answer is -1.1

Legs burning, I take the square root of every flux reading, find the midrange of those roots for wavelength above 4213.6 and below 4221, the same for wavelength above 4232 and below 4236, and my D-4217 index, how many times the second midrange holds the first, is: 1.02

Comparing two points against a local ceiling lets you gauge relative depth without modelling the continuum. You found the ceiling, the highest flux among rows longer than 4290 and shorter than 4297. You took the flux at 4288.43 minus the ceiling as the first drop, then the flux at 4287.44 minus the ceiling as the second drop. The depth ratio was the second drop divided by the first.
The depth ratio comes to 1.8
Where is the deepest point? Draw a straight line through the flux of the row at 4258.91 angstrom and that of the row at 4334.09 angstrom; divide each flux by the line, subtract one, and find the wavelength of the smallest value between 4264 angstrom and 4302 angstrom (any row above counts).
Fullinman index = 4299.30 angstrom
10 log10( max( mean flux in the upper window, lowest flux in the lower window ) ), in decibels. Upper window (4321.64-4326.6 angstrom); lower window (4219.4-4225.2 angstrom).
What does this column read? 7.30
